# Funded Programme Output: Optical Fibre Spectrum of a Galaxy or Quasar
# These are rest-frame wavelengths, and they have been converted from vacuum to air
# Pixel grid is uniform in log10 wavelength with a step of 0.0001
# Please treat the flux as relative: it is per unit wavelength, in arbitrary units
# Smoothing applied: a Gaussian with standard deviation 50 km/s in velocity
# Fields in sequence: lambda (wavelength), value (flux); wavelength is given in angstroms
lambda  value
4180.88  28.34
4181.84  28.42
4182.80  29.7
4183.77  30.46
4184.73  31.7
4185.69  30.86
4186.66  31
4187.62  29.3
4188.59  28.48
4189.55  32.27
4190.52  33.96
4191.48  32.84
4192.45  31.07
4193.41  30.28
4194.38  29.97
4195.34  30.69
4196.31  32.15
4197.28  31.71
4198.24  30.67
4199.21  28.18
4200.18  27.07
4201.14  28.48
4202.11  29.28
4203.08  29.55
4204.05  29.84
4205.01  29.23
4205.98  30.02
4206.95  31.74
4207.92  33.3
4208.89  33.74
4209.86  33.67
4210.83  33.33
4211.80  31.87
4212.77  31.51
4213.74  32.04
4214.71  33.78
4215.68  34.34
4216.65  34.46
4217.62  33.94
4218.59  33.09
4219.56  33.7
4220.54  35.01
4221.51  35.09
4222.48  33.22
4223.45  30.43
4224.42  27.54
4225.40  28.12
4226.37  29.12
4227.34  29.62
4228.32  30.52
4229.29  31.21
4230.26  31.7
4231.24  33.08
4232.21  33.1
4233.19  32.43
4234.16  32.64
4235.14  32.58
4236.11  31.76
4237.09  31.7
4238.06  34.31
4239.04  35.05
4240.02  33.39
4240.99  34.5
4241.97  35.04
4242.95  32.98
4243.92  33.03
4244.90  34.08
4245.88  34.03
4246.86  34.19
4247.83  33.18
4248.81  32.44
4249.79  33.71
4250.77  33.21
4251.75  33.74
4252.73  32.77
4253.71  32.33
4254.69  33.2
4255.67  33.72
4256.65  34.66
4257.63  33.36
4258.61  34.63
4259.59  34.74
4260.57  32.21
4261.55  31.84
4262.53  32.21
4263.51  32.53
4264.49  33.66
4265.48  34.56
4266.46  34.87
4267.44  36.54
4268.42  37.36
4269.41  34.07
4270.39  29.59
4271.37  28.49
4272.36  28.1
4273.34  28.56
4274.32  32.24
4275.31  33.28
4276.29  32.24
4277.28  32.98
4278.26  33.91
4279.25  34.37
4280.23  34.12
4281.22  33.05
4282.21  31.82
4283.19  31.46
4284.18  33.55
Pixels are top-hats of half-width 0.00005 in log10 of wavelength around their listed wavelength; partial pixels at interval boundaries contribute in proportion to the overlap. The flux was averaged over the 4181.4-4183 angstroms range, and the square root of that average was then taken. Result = 5.39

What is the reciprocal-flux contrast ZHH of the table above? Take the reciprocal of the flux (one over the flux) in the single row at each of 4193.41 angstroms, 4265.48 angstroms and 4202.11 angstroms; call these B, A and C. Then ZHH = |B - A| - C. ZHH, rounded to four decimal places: -0.0301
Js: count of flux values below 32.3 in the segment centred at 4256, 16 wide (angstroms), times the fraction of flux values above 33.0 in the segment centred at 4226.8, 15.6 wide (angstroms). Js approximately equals 1.1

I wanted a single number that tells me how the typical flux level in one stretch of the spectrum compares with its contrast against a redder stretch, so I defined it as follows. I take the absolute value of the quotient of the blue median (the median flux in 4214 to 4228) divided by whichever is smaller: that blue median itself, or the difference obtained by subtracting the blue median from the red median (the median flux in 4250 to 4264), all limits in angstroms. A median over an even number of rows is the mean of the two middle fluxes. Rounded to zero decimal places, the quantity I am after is 131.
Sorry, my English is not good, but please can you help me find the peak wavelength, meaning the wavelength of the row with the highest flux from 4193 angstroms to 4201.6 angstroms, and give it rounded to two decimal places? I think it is 4196.31 angstroms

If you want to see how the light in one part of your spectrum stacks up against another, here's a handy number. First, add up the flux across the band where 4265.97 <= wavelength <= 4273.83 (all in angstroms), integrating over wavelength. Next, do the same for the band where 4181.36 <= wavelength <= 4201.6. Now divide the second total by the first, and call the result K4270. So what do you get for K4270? 2.4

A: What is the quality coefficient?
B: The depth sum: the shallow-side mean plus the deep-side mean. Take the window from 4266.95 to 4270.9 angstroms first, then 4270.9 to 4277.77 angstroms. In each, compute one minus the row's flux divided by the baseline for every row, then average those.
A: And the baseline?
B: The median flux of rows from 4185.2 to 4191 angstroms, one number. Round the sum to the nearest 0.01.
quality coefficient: -0.11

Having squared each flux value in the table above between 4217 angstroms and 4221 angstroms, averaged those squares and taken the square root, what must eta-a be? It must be 33.9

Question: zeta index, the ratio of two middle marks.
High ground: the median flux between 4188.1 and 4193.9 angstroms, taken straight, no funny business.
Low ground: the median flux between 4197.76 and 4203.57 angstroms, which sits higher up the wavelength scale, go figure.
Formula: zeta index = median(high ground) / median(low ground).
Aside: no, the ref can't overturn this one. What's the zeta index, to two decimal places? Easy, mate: 1.10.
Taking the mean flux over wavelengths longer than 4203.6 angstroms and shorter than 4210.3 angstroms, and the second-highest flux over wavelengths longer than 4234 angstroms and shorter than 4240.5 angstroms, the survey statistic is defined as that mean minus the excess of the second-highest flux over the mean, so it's 29.0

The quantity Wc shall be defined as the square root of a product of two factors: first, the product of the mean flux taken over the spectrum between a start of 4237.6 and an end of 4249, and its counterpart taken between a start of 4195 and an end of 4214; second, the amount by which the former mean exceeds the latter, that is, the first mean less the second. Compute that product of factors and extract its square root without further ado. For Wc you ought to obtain 56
